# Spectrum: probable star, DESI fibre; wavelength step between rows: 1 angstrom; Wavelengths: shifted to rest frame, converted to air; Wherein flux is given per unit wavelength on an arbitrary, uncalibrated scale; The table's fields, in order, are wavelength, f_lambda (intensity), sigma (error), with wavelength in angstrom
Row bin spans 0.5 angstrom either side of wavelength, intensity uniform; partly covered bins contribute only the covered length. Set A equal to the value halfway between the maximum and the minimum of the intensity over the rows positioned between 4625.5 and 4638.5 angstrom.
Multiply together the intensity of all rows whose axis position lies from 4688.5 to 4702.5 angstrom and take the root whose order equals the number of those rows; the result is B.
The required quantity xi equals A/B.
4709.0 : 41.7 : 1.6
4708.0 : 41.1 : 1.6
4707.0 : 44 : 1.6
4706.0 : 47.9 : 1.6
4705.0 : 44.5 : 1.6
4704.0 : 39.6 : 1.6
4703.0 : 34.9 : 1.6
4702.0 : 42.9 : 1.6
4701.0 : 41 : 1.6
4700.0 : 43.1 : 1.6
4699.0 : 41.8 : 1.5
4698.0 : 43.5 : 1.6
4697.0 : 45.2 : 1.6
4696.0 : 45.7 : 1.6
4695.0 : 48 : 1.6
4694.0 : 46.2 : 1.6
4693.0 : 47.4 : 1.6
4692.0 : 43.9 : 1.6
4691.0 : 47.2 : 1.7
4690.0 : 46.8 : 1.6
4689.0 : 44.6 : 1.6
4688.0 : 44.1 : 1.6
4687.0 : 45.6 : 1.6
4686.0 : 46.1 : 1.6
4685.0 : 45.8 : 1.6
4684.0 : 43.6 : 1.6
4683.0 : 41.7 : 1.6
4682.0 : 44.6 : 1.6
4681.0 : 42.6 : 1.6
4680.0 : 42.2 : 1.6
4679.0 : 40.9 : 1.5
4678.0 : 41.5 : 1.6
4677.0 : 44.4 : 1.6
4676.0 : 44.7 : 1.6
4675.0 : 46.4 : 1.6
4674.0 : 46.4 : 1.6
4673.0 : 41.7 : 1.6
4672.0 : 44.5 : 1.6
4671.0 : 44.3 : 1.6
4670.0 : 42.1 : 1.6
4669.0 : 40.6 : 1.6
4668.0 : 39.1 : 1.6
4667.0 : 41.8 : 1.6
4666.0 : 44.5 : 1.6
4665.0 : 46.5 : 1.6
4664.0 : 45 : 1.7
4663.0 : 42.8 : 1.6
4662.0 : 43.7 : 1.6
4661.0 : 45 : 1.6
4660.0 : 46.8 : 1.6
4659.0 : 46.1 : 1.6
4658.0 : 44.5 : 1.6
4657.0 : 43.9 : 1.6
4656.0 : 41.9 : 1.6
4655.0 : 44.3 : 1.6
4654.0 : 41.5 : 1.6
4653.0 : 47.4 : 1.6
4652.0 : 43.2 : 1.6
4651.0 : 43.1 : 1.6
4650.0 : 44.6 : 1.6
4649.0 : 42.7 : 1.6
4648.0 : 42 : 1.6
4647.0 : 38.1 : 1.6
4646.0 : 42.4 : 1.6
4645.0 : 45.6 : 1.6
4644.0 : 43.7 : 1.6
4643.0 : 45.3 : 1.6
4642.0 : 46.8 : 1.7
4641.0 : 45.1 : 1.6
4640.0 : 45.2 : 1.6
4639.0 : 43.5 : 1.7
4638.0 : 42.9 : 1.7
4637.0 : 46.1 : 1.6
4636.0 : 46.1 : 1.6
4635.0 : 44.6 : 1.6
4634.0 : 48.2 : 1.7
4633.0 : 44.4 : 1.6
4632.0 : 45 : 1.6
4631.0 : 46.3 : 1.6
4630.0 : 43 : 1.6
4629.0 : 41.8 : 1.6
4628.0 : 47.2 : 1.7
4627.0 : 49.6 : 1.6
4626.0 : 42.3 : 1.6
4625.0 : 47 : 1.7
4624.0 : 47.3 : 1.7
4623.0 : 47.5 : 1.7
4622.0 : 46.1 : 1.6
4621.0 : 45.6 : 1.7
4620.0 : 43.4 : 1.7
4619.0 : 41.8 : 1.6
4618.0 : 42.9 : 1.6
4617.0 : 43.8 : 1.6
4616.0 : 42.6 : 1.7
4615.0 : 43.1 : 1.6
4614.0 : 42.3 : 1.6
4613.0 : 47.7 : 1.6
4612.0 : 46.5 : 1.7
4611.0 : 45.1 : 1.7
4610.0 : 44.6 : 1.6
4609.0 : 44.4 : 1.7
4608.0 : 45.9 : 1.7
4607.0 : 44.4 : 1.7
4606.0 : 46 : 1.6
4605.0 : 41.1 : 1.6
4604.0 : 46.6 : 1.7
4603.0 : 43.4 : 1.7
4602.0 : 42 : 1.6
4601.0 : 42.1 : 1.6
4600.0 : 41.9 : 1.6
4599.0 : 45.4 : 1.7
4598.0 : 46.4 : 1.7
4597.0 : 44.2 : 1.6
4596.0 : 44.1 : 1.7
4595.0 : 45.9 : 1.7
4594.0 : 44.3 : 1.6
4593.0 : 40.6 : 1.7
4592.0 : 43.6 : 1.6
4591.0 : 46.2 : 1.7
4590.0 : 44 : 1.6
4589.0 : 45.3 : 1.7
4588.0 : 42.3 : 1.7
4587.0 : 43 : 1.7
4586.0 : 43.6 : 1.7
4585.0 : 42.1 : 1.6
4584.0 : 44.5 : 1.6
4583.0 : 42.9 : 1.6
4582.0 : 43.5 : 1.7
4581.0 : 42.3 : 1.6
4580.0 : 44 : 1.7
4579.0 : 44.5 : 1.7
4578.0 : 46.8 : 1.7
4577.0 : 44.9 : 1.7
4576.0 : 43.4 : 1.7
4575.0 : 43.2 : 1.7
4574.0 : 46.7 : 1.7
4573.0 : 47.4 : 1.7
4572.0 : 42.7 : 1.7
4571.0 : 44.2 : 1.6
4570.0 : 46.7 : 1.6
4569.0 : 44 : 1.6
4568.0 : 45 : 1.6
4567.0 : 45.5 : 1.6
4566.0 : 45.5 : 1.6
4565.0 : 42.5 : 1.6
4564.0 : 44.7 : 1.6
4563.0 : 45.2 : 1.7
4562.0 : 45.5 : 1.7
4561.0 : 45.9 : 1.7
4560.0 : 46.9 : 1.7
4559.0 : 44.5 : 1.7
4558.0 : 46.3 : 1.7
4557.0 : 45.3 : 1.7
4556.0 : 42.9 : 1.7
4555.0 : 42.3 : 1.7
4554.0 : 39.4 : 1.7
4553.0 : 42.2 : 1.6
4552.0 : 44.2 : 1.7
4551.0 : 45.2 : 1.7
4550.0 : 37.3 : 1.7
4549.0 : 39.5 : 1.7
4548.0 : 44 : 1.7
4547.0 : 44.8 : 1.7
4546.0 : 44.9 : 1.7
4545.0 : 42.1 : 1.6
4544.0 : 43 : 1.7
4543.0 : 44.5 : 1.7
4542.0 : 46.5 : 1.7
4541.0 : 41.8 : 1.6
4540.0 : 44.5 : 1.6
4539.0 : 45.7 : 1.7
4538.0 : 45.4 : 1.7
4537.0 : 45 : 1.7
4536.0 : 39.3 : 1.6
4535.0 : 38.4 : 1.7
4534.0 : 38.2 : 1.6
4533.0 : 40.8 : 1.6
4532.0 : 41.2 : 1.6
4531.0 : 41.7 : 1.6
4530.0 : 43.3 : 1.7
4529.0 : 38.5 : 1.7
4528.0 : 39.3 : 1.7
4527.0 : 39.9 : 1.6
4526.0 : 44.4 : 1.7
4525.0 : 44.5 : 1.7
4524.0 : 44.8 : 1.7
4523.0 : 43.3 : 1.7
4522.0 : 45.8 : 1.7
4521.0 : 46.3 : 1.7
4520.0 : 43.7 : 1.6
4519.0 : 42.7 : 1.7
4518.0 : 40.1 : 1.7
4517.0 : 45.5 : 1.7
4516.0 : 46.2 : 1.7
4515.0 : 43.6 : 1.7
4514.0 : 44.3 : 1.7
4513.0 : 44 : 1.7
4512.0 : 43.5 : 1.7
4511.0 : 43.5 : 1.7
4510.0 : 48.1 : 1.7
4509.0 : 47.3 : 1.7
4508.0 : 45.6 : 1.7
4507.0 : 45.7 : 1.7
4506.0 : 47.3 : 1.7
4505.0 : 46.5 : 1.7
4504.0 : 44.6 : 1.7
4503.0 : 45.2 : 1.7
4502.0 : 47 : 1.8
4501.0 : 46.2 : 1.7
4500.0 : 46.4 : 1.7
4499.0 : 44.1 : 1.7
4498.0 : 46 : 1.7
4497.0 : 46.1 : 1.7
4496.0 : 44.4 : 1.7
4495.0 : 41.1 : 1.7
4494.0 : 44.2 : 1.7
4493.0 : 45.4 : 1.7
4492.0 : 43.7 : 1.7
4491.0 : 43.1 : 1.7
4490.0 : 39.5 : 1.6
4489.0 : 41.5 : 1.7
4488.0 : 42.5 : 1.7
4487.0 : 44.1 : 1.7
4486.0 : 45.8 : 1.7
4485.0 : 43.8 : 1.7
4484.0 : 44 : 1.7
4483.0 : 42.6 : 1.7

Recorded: 1.021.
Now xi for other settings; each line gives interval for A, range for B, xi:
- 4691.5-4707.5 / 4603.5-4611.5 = 0.927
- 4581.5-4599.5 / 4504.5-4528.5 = 0.981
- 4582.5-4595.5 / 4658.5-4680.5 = 0.995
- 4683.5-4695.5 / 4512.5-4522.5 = 1.037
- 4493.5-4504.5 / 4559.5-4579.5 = 0.978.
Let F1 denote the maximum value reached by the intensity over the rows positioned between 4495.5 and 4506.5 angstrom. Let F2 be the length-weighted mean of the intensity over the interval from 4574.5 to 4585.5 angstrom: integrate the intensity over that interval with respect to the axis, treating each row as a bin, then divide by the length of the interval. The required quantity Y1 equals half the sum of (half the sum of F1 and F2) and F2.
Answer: 44.7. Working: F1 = 47.3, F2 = 43.8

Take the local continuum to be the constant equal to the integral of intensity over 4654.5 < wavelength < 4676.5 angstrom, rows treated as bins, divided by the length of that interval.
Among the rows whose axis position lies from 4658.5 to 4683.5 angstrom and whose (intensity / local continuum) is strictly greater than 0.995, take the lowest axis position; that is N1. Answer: 4659.0 angstrom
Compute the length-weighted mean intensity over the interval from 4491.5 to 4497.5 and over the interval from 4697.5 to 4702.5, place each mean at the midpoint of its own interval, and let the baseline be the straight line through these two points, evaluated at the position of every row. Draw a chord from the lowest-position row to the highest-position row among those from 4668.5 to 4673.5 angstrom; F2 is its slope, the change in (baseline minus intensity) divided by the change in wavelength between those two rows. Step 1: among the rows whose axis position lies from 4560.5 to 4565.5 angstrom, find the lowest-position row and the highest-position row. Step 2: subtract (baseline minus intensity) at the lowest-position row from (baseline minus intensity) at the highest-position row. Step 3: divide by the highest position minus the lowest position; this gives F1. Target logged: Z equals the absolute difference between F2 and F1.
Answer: 1.1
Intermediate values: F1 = 0.8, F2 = -0.3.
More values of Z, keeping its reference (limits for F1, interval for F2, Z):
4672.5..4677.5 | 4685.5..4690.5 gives 0.5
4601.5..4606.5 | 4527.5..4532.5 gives 0.5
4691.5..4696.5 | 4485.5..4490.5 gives 2.0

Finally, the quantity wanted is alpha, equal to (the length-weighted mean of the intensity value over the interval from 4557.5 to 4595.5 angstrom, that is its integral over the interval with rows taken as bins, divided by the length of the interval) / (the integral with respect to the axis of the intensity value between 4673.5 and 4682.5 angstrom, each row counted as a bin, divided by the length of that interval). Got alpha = 1.02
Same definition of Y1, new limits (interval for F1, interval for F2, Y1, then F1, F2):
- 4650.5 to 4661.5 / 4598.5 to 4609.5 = 44.8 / 47.4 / 43.9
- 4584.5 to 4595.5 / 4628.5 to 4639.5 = 45.1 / 46.2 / 44.7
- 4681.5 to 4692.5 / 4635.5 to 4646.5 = 45.4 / 47.2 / 44.8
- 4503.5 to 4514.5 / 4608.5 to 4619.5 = 45.1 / 48.1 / 44.1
